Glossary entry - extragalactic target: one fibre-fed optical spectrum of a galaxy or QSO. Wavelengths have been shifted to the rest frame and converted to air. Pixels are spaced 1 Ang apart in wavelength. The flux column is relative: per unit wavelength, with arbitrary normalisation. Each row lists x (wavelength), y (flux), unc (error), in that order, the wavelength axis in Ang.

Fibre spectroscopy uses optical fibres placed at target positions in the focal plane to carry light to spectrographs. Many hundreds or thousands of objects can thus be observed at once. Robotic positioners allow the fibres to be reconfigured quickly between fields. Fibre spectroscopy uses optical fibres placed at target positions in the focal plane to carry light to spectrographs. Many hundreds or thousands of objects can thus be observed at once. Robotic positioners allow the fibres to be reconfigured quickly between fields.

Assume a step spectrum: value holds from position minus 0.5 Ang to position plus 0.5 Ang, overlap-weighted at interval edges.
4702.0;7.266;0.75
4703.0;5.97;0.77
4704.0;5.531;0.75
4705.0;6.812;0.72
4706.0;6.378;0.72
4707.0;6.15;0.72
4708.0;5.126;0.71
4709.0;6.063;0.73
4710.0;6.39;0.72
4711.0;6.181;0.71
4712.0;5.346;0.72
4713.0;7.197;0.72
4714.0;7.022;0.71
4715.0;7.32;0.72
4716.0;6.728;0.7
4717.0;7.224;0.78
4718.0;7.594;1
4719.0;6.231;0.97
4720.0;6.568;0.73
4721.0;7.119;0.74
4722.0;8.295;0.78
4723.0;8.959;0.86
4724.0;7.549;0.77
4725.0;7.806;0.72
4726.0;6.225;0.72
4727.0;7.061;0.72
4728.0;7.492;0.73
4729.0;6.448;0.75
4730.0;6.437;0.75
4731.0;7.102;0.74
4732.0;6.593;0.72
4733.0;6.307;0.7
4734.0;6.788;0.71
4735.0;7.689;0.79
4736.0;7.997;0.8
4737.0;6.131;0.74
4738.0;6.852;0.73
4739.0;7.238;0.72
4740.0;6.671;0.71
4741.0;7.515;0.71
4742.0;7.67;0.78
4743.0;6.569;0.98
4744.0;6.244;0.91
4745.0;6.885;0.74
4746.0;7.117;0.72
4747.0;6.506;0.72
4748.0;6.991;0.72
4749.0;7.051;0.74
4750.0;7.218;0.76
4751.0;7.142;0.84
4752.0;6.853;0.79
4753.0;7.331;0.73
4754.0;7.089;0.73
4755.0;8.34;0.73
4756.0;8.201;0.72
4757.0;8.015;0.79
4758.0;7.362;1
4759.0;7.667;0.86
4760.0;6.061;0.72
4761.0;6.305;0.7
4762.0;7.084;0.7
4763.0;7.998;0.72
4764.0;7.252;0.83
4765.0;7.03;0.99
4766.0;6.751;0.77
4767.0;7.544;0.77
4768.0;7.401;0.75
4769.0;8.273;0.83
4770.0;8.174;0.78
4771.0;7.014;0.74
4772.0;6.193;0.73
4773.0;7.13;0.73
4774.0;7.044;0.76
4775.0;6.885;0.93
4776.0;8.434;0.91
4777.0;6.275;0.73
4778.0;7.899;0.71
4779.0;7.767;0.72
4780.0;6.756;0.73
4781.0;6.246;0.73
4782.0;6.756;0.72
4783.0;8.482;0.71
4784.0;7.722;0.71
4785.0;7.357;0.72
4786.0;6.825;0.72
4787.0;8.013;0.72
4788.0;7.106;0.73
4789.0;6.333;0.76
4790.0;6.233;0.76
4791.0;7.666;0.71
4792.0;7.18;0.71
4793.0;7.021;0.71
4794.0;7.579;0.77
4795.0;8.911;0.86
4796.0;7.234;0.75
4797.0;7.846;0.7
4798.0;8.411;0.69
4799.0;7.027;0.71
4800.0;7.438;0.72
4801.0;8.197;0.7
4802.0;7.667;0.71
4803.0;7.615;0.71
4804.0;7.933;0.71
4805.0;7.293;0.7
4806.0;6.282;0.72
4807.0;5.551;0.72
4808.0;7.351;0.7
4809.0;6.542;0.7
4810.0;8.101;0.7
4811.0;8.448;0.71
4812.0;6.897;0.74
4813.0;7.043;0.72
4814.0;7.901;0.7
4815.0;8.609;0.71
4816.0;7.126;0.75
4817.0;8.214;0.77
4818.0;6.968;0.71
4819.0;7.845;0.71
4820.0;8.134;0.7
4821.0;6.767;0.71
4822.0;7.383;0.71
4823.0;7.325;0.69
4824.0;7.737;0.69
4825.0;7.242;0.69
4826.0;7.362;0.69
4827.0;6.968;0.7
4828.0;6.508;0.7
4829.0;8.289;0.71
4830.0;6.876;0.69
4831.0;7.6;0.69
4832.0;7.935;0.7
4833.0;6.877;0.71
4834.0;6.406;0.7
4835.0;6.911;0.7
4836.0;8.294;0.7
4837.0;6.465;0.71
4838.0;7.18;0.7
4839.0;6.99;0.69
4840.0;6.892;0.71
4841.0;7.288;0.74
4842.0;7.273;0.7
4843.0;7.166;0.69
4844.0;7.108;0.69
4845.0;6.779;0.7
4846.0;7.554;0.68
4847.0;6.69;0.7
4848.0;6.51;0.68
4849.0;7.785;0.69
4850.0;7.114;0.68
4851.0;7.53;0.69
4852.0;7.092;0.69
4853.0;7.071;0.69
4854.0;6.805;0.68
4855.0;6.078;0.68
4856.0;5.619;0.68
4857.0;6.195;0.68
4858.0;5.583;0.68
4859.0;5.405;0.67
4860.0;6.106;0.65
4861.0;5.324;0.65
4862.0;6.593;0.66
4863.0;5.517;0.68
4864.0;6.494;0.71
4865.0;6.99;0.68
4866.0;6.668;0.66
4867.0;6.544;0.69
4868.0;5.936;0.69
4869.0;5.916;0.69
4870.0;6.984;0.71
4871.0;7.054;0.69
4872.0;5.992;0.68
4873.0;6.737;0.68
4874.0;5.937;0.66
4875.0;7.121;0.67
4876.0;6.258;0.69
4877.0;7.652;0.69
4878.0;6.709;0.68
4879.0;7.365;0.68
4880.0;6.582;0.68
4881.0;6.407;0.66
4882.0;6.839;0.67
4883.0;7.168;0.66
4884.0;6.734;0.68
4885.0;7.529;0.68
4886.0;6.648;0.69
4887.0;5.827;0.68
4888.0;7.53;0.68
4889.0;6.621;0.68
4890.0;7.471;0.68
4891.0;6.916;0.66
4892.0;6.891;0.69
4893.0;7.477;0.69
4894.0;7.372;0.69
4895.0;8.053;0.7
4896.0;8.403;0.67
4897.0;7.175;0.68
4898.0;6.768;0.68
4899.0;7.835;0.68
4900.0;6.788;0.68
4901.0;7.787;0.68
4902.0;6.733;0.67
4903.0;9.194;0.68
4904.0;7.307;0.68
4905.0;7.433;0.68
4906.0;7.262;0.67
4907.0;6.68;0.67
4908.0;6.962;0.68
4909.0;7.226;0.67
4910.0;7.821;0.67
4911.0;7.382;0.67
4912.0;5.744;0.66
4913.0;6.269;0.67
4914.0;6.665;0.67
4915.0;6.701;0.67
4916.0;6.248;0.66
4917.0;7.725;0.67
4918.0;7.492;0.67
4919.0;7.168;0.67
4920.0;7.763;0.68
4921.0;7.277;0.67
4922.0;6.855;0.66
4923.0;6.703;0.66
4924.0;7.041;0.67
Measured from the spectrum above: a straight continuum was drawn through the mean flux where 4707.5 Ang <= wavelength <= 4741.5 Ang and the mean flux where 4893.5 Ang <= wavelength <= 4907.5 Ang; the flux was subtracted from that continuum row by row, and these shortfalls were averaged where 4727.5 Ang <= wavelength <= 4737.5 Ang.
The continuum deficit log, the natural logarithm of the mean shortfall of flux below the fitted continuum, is -3.1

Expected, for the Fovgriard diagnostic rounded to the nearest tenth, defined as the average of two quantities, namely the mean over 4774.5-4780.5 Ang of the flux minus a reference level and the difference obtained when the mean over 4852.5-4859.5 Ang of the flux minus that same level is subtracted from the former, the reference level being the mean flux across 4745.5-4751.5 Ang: 0.8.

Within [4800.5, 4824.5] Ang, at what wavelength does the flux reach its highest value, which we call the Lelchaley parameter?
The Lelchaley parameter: 4815.0 Ang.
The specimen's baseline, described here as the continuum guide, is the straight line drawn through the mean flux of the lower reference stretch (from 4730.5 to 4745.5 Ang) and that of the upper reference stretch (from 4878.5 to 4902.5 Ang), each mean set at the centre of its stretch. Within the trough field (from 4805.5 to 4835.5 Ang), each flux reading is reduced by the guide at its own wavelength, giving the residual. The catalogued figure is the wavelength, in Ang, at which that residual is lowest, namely 4807.0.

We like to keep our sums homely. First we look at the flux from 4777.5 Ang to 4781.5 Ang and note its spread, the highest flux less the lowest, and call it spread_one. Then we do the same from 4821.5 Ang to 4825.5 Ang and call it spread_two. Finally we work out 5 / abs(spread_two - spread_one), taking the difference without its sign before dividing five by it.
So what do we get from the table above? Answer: 4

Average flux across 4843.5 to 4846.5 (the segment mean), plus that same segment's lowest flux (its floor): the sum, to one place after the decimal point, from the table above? 13.9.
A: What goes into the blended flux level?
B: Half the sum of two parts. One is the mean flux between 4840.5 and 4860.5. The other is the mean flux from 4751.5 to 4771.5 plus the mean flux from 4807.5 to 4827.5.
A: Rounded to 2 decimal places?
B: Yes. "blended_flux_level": 10.81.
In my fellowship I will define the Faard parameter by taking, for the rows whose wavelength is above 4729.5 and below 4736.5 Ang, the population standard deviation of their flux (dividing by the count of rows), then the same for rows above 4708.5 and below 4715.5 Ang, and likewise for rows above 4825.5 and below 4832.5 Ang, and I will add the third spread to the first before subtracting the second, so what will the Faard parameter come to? 0.52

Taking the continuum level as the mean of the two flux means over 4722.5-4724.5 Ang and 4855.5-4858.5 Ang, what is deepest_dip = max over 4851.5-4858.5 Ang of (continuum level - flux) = 1.4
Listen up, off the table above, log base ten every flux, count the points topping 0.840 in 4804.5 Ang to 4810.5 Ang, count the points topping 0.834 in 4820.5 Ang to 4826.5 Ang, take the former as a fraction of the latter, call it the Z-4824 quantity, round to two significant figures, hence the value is 0.60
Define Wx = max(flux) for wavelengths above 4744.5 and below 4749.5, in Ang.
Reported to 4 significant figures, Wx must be 7.117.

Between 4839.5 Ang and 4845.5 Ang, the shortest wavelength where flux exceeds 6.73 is 4840.0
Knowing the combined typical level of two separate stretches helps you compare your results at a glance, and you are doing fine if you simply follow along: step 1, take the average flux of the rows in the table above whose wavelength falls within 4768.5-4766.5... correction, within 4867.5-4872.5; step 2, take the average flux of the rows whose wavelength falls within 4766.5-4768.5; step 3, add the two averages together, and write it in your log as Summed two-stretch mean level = 13.8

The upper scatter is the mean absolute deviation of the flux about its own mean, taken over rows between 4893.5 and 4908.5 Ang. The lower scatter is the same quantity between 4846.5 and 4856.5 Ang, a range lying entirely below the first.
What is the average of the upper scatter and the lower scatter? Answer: 0.51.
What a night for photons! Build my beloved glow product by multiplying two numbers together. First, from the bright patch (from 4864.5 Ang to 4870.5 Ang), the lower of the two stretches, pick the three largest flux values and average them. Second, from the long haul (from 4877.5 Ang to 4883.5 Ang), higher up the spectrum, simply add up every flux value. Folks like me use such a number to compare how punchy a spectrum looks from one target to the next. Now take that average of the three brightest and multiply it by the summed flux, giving 283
